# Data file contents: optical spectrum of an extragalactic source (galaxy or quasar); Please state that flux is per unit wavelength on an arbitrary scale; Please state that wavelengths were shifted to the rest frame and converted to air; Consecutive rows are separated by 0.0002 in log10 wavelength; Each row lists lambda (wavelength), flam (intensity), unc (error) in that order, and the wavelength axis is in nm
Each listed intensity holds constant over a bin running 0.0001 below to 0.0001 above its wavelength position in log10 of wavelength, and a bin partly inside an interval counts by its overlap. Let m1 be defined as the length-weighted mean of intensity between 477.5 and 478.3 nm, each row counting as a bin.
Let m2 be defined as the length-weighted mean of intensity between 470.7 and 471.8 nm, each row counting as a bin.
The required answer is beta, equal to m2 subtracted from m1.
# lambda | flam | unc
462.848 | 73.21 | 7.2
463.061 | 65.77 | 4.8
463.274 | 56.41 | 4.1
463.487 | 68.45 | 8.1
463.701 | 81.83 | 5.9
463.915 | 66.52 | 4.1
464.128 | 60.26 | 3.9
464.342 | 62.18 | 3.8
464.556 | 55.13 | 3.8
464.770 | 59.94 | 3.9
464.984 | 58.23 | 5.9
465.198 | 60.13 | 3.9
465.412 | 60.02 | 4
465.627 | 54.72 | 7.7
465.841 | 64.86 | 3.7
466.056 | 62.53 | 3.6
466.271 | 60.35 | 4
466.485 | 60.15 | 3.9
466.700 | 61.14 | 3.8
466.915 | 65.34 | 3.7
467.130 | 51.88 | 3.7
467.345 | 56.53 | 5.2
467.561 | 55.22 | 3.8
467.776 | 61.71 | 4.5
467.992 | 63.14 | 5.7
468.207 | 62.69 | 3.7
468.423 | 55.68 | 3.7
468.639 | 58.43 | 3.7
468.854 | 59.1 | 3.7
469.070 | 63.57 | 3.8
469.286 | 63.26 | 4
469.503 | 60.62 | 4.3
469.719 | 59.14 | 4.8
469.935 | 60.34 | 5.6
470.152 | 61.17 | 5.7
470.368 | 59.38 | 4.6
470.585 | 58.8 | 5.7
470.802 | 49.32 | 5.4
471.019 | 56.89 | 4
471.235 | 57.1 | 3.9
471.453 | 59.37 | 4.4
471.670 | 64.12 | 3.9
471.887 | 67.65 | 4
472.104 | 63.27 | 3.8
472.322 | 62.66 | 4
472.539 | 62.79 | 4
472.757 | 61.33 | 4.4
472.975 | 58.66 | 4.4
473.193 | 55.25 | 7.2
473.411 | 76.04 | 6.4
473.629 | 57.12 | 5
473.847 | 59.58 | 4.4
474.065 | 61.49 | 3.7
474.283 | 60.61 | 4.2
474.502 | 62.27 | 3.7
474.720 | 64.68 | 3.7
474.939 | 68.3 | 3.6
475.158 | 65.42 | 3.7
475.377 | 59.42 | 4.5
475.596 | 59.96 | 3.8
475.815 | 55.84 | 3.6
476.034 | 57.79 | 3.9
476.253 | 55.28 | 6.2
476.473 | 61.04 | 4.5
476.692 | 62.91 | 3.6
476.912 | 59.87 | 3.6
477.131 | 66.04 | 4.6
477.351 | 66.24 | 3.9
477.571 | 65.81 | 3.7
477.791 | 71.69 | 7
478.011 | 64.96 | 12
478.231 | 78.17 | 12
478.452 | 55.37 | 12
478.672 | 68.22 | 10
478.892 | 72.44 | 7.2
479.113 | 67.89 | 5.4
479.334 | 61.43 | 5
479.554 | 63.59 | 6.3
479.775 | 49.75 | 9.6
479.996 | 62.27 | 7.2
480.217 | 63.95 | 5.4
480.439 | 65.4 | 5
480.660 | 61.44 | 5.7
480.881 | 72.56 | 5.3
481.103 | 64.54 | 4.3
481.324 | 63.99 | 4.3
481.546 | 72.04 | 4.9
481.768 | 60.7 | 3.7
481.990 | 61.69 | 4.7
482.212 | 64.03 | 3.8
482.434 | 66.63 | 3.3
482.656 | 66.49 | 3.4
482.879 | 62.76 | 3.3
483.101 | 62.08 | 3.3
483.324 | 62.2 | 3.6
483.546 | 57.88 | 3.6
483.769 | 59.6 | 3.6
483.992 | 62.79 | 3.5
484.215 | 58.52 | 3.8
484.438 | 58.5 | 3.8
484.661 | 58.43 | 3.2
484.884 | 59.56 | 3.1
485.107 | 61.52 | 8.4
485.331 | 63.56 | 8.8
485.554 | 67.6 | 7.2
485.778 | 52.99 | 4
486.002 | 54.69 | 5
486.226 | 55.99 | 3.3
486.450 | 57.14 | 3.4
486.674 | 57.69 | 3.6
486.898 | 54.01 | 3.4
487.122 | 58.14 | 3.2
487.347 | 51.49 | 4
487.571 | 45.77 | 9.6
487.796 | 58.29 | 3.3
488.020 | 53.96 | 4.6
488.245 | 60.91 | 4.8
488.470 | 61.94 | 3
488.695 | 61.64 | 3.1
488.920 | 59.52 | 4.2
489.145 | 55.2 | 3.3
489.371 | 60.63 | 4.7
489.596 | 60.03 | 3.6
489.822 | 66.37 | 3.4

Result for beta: 12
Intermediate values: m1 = 70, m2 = 57.6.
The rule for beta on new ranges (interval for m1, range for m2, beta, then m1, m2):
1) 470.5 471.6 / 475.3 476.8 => -2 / 57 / 58.9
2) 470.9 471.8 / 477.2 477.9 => -8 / 59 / 67.8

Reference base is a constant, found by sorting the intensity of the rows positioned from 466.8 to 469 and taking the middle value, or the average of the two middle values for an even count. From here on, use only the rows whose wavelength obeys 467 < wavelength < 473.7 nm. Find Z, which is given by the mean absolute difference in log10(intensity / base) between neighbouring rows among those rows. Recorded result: 0.028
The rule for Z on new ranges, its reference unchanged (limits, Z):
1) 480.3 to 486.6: 0.024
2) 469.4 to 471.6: 0.022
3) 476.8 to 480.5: 0.049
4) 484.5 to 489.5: 0.031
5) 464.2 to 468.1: 0.030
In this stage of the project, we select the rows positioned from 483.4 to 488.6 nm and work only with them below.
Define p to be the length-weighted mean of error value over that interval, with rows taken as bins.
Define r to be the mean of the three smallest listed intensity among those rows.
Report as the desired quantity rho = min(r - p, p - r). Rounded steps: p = 4.52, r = 50.1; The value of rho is -46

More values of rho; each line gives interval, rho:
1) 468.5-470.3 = -54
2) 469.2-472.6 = -50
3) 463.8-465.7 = -52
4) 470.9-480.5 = -48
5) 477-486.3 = -47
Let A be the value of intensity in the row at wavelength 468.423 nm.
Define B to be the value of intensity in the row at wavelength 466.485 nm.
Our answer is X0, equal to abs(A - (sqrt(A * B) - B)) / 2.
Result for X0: 29.0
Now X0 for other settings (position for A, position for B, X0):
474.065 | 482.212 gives 31.4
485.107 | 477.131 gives 31.9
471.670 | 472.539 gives 31.7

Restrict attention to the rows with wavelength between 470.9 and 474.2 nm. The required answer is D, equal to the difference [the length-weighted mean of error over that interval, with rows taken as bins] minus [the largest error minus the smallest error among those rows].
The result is 1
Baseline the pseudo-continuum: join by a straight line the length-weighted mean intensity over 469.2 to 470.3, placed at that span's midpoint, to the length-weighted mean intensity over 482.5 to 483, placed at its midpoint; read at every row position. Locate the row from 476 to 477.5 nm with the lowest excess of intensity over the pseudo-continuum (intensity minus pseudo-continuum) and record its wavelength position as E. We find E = 476.253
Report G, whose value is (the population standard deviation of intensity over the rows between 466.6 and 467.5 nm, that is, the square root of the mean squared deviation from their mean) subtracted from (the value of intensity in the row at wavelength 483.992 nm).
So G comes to 58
